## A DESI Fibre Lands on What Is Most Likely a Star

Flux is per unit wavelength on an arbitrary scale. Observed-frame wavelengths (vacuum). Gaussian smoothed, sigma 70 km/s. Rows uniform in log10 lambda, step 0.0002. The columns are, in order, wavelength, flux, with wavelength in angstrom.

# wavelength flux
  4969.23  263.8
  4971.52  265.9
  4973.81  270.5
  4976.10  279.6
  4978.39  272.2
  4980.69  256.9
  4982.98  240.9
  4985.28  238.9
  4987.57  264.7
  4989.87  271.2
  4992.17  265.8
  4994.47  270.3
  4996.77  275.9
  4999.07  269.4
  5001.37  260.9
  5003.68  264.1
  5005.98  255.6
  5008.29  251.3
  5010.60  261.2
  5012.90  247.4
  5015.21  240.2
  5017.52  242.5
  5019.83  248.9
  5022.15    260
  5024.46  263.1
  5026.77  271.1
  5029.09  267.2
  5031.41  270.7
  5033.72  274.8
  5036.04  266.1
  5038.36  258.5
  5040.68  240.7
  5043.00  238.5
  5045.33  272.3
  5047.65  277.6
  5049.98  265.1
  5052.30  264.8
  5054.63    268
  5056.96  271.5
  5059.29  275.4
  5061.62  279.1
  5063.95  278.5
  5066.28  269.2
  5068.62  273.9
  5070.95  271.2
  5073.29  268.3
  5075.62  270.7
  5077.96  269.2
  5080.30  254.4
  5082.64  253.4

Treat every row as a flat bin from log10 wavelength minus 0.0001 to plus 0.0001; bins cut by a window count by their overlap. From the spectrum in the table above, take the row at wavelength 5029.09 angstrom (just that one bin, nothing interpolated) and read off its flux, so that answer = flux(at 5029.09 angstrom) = 267.2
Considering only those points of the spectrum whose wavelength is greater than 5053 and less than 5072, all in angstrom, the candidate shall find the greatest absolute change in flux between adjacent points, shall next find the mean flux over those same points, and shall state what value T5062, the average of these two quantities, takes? 141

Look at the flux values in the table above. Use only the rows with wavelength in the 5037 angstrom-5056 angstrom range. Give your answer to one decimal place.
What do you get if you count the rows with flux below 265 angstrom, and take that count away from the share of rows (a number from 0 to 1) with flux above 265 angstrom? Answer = -3.5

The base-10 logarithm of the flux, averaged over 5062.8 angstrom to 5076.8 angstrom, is 2.43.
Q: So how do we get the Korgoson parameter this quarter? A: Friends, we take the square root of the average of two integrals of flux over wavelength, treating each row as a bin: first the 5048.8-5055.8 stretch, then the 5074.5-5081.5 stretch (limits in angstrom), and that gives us 43.09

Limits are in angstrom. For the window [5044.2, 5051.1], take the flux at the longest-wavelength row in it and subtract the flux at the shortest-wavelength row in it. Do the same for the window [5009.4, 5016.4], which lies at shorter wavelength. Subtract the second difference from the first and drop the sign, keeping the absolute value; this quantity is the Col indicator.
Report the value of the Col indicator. 14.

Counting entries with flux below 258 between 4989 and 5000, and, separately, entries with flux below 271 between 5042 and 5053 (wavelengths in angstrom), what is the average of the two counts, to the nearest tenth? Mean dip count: 1.5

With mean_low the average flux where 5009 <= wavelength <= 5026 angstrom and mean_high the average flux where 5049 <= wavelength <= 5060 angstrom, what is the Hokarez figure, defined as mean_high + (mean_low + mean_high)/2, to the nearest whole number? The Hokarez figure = 529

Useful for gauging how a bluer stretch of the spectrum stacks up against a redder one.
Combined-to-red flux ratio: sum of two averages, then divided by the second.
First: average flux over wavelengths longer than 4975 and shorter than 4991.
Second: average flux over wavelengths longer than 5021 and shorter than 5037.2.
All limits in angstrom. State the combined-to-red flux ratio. 1.97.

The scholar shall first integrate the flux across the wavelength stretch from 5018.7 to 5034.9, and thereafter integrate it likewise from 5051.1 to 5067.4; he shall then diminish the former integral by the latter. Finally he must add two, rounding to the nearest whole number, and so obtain -144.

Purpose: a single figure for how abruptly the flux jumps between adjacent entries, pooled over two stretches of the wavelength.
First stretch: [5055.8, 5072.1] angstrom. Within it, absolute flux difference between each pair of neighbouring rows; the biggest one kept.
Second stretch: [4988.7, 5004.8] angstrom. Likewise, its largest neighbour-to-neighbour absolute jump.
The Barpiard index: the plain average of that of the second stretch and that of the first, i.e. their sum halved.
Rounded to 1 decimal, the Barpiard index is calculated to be 8.9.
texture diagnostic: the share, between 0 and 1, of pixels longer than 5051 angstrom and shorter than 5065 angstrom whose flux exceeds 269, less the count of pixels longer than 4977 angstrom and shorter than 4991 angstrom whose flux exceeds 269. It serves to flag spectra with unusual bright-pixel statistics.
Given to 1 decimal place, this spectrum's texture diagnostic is -1.3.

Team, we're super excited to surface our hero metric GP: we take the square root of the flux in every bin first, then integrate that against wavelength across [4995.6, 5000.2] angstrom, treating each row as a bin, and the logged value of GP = 76.0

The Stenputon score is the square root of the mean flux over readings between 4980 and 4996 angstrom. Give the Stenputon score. 16.1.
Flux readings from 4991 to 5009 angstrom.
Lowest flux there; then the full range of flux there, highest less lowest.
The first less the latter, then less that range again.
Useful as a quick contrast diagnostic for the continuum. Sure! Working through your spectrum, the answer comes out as 202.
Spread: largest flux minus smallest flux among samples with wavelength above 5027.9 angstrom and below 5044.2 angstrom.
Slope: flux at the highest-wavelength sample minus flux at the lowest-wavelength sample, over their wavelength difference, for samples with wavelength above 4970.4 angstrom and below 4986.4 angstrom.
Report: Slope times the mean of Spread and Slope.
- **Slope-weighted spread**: -34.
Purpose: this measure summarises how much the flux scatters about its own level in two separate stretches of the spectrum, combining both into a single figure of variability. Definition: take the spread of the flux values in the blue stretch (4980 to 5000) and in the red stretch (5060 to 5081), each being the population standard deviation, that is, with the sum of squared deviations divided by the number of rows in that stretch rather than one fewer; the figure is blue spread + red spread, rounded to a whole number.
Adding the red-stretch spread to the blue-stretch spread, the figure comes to 19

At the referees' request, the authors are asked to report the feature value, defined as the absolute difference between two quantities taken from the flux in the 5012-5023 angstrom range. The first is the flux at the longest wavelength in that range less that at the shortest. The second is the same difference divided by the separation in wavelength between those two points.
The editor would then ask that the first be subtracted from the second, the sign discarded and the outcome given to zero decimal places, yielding 11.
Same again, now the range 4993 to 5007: 13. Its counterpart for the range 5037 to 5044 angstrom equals 16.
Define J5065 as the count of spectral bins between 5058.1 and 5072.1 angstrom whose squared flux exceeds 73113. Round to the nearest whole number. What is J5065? 5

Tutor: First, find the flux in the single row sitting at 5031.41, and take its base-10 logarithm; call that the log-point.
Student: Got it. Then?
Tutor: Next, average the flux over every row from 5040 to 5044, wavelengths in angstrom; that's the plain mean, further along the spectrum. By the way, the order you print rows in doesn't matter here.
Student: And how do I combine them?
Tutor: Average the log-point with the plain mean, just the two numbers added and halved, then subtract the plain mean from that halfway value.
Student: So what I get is -119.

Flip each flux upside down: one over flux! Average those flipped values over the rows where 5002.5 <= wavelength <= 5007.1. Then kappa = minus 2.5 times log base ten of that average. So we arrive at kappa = 6.04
